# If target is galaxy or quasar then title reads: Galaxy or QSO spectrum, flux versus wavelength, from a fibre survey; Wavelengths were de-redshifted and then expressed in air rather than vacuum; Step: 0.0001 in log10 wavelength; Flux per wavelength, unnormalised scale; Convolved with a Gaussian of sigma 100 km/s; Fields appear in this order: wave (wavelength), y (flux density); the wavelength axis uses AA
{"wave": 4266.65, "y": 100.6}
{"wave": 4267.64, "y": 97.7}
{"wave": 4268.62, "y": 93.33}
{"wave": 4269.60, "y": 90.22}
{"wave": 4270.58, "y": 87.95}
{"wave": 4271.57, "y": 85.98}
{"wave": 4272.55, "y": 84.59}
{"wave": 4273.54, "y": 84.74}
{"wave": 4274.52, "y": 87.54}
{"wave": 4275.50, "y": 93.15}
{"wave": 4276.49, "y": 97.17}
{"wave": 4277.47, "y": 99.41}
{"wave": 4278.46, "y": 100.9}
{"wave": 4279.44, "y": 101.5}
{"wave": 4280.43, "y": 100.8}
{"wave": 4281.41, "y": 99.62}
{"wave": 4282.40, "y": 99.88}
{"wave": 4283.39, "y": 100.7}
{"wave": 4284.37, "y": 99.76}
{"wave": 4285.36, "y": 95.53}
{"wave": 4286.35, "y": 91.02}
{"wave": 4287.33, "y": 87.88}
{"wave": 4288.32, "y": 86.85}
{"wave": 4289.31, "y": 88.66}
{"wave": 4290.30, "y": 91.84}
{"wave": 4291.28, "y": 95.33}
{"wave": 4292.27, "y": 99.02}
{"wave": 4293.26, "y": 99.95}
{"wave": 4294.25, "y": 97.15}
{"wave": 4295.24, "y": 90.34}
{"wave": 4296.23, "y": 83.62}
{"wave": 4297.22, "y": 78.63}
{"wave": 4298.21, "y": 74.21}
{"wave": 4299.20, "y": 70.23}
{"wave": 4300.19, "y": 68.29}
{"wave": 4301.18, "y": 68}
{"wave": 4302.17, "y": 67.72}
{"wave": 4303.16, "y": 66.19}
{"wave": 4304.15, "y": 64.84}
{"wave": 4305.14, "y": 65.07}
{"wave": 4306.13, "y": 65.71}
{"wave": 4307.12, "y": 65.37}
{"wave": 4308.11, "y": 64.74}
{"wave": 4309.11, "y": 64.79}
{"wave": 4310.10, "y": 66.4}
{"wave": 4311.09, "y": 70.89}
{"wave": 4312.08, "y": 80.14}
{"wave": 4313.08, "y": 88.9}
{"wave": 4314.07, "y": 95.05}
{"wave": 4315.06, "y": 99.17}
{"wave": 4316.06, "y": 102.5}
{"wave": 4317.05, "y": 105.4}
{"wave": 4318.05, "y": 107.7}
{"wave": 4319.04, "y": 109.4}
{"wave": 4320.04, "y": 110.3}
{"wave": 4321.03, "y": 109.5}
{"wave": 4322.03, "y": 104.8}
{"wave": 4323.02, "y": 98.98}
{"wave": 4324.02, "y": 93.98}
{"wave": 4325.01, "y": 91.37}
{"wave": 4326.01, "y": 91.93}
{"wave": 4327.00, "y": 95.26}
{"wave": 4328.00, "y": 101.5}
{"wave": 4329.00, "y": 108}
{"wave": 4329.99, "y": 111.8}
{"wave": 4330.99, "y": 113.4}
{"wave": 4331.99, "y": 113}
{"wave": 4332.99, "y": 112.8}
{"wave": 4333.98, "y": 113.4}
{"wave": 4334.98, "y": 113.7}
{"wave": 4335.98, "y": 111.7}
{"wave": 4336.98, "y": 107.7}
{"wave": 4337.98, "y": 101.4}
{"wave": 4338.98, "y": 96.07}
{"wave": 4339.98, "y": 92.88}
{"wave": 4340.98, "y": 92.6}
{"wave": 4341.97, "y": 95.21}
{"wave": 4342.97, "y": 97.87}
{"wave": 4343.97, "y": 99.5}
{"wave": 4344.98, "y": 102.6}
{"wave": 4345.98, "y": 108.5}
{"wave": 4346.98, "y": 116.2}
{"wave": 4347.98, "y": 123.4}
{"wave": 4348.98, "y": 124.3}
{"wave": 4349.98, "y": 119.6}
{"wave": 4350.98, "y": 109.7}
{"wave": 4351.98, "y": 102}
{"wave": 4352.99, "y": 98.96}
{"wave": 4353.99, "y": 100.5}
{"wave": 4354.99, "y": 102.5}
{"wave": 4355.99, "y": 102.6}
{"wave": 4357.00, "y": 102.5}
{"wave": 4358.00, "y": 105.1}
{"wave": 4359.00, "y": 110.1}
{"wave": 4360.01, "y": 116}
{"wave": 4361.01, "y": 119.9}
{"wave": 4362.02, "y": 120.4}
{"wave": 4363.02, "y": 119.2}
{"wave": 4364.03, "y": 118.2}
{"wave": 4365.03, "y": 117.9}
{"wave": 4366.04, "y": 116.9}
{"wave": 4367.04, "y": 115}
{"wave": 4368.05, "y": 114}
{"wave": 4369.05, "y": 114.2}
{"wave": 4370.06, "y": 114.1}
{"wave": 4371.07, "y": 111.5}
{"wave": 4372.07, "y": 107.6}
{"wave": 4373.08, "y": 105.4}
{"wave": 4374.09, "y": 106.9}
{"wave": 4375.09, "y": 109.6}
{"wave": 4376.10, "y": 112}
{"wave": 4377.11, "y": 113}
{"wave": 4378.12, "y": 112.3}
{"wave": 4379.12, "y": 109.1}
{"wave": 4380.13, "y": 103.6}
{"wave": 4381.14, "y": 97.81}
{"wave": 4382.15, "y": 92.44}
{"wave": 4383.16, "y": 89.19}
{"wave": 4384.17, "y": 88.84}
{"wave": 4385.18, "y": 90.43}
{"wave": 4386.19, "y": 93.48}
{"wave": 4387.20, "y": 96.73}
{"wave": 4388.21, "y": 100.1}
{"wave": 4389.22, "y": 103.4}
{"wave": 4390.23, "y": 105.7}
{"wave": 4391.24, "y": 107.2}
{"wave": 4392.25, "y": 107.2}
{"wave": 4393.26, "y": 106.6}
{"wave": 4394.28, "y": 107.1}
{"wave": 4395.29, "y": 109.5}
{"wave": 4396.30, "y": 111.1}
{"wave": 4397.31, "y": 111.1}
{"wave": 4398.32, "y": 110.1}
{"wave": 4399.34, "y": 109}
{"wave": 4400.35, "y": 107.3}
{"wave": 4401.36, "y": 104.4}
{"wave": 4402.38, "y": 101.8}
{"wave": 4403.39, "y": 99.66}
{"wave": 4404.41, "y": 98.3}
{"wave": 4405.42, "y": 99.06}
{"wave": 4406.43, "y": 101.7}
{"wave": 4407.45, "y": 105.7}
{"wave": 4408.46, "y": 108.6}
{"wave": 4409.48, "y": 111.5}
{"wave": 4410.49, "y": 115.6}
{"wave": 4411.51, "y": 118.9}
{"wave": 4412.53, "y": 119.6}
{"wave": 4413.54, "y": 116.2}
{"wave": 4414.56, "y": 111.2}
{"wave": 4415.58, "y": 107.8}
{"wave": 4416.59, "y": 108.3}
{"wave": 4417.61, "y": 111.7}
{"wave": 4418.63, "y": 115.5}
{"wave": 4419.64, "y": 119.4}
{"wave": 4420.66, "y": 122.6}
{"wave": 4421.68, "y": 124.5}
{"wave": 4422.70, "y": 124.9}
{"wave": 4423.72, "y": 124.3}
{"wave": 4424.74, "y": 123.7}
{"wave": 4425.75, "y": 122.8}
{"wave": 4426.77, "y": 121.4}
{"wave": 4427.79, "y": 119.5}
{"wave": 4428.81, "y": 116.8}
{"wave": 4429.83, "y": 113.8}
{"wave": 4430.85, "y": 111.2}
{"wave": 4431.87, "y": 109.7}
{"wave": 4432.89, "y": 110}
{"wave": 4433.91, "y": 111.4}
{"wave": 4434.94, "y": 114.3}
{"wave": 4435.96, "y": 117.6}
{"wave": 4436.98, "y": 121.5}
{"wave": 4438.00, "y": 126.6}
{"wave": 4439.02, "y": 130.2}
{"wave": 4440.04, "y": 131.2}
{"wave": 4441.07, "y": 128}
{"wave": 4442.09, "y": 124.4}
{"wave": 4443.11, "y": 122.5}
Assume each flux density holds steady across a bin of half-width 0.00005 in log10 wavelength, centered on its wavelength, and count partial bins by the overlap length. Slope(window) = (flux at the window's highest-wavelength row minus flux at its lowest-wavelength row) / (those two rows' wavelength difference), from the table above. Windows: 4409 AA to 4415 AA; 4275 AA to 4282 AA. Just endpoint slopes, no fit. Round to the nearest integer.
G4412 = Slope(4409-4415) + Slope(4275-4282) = 1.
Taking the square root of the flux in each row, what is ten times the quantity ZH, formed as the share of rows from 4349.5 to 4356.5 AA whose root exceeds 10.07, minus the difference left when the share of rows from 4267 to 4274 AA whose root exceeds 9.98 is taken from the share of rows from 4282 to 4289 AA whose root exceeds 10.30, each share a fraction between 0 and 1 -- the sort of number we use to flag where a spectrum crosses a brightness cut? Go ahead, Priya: 7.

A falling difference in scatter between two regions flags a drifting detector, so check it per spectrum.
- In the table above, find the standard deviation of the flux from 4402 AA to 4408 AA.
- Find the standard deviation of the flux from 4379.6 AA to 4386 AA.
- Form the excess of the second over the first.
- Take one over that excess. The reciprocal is 0.3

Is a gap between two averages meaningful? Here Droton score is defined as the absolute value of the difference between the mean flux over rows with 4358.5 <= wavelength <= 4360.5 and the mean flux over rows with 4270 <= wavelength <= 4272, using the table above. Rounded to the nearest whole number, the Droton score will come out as 26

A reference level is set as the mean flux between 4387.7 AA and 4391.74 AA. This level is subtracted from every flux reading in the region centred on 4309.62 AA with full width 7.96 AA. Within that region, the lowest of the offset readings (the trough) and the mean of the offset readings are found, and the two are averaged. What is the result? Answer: -36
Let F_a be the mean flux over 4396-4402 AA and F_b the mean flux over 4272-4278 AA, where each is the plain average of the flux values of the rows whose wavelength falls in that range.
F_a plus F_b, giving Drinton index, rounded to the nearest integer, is 200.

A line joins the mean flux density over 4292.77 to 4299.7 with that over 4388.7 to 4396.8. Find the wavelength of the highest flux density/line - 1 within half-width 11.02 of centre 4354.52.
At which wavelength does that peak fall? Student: 4348.98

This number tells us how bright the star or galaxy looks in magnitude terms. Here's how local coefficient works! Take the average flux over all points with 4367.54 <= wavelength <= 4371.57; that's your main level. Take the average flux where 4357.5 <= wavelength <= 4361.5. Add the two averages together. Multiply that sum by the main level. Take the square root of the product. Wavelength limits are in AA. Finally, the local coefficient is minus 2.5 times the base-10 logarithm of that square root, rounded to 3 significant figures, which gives -5.51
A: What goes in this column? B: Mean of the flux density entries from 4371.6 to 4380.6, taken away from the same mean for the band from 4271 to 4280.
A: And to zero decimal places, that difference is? -16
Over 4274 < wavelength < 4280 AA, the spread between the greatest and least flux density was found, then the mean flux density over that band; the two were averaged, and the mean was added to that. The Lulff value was 152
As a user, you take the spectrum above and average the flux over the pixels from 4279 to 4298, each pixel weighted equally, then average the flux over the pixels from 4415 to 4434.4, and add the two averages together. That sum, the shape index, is 211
